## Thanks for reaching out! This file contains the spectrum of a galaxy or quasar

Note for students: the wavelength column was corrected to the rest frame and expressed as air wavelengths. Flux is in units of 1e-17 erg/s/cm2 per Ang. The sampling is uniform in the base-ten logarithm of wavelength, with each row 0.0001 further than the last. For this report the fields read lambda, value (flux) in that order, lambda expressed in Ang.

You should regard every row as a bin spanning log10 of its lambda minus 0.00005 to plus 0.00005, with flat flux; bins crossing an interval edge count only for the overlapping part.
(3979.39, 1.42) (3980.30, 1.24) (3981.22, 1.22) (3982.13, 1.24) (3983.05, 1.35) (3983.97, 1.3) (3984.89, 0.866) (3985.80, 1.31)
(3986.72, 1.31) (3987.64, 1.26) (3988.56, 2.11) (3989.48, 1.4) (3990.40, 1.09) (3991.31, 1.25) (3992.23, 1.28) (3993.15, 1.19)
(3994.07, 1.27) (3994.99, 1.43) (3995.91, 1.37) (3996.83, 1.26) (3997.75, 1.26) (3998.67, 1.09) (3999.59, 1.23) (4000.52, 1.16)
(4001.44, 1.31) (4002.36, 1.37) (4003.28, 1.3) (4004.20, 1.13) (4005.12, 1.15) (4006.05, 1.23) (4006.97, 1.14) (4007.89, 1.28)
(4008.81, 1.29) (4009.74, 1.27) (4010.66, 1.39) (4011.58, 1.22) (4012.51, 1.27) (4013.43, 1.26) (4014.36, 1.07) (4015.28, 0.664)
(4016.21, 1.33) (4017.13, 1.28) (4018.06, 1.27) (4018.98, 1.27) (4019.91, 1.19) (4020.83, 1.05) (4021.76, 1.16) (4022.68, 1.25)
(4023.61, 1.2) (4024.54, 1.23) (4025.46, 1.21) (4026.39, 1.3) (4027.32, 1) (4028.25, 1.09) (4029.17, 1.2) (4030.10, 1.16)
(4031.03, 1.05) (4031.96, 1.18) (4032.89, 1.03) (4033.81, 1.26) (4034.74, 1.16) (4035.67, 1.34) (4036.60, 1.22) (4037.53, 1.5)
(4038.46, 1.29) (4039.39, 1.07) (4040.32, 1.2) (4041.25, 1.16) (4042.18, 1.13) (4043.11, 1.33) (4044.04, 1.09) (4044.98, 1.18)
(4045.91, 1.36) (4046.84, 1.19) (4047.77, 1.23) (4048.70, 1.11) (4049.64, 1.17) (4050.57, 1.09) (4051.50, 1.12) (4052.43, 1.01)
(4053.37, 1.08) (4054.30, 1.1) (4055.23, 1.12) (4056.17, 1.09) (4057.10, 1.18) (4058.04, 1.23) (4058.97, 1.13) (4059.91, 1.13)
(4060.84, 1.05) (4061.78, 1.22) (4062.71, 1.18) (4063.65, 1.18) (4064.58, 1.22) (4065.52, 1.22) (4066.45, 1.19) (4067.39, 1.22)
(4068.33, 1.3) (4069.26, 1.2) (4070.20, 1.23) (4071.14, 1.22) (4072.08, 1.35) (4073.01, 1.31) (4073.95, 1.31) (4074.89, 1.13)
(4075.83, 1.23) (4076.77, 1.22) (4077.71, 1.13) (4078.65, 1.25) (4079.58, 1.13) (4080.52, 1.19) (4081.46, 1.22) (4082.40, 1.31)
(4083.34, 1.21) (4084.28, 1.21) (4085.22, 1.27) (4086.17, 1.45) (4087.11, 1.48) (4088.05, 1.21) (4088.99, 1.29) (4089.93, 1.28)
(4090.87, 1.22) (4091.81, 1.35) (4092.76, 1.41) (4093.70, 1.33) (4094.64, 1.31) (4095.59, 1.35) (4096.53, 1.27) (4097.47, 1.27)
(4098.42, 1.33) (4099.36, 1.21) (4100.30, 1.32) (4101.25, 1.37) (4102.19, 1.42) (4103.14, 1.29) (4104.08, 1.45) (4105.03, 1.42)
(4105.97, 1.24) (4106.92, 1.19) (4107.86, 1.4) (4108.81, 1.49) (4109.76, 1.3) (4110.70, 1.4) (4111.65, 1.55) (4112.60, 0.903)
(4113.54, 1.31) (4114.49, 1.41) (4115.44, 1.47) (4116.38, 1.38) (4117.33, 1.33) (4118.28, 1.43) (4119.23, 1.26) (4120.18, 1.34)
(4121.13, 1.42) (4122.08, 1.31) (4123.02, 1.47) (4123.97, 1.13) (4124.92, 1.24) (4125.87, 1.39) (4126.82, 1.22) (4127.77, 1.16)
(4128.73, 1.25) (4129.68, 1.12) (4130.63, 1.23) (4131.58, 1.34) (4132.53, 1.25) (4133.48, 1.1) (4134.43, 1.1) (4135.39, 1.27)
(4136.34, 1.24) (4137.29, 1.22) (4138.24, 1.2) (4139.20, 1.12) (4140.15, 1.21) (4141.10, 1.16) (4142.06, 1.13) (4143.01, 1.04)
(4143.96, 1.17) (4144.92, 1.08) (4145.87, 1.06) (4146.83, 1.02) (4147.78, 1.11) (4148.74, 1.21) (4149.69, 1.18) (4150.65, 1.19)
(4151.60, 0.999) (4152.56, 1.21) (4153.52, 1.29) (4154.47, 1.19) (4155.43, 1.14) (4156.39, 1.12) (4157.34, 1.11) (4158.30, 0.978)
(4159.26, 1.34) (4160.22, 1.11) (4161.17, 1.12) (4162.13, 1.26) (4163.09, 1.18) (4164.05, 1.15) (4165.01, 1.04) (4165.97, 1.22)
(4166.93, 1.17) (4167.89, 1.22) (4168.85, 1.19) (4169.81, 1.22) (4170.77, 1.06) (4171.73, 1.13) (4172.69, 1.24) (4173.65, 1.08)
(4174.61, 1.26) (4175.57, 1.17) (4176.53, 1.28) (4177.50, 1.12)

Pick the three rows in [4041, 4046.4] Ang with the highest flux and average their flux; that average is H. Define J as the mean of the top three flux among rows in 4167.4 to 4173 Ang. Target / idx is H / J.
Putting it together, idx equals 1.05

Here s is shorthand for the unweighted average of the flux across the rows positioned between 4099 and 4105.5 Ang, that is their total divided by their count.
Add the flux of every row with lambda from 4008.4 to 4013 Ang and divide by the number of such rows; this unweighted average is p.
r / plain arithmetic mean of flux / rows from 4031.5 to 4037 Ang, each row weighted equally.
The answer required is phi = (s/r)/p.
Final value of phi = 0.88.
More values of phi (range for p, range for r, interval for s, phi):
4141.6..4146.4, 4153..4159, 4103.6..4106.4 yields 1.10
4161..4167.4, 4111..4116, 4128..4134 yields 0.79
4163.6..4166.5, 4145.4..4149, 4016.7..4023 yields 0.97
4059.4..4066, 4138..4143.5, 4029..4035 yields 0.86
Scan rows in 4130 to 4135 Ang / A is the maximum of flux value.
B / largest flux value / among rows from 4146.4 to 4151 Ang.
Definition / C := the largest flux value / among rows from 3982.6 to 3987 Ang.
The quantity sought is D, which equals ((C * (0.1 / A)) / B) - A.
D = -1.26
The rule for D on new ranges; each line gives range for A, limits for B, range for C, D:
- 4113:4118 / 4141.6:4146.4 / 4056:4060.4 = -1.40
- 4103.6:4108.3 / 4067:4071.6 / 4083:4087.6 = -1.37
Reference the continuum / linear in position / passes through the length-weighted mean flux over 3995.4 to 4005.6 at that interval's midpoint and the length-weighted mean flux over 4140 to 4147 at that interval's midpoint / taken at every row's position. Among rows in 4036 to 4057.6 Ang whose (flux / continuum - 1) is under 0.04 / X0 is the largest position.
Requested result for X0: 4057.10 Ang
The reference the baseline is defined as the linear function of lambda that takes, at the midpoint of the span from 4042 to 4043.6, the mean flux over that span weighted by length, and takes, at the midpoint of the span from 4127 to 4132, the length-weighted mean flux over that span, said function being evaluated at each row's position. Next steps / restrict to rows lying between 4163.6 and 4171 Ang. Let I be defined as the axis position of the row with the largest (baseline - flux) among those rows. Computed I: 4165.01 Ang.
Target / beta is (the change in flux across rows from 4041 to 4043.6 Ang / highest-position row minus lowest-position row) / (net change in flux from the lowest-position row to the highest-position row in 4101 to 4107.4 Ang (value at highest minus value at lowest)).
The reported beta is -0.9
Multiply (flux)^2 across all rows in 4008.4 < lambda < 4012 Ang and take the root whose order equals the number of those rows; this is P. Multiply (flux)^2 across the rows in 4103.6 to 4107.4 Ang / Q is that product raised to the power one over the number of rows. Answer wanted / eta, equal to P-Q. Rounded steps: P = 1.7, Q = 1.7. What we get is -0.1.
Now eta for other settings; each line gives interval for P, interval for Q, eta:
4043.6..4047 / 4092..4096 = -0.4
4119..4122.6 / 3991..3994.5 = 0.2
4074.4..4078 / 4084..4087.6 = -0.4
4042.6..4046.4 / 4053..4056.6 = 0.3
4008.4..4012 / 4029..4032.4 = 0.4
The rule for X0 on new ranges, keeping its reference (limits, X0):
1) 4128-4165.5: 4165.01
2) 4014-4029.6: 4029.17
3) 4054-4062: 4061.78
